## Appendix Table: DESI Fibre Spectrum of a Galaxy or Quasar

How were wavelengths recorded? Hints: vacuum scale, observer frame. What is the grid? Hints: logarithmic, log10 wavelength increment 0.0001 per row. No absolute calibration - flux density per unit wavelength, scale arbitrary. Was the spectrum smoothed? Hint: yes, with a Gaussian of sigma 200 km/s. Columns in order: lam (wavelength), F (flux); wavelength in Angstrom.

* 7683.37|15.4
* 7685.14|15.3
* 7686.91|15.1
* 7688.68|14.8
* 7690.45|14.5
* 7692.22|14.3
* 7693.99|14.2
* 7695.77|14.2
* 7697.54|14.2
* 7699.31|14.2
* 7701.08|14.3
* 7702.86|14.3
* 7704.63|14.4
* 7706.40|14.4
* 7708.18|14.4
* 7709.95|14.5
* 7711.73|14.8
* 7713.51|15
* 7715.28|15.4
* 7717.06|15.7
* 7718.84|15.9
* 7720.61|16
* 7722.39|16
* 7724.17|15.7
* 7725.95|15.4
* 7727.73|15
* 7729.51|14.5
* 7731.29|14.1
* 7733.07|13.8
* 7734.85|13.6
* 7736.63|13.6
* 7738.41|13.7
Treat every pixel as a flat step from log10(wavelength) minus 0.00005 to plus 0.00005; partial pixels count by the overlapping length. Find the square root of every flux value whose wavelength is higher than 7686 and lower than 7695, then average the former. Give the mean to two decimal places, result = 3.82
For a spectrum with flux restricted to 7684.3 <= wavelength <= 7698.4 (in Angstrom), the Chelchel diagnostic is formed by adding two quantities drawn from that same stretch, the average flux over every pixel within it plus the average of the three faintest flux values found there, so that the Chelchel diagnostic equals 28.8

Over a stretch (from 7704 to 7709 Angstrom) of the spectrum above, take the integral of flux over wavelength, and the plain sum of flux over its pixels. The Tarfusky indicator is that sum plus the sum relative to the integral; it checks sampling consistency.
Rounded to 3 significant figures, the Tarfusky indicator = 43.8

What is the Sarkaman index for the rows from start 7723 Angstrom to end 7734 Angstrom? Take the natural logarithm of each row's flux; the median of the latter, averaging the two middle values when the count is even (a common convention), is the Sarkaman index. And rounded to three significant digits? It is 2.69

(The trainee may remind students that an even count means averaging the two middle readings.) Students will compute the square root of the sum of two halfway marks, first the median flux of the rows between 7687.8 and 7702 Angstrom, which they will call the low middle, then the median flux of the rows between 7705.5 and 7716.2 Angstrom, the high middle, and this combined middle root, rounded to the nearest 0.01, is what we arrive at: 5.38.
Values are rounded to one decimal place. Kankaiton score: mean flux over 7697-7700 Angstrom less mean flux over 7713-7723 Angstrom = -1.5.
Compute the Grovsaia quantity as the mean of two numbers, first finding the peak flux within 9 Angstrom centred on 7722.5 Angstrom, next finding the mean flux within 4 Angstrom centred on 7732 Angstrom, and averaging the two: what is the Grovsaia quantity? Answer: 15.0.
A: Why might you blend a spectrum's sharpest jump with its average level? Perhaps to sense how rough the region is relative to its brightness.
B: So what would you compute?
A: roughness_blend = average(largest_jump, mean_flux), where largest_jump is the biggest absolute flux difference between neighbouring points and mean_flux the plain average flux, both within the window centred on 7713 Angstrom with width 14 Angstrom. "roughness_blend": 7.7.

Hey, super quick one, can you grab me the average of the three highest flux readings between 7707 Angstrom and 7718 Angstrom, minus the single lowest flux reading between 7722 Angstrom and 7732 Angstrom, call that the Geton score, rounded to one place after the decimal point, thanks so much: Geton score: 1.3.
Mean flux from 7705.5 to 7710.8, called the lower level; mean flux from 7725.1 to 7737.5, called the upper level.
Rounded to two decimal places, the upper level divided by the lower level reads 0.99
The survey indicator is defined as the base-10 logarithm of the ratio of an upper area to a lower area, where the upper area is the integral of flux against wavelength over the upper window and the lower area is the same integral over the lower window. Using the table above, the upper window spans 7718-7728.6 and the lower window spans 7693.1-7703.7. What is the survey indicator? 0.04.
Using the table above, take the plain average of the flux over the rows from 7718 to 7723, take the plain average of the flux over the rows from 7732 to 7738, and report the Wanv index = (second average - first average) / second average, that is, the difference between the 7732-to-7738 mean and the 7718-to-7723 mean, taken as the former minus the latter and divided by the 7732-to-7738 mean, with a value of -0.17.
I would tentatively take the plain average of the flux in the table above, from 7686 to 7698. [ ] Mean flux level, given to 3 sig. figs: 14.5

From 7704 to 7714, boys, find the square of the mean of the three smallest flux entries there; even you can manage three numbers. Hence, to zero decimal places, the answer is 207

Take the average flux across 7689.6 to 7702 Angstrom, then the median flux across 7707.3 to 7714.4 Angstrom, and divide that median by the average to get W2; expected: 1.03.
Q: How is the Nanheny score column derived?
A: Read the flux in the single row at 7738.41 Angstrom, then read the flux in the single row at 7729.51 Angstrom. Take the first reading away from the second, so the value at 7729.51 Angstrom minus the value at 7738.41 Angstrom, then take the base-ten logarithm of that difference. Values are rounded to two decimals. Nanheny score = -0.10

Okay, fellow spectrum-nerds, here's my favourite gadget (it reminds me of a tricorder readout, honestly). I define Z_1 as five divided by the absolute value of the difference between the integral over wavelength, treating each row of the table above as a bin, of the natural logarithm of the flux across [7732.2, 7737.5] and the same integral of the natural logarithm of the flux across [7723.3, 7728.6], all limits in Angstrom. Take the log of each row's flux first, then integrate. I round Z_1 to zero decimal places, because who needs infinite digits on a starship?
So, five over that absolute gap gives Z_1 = 8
